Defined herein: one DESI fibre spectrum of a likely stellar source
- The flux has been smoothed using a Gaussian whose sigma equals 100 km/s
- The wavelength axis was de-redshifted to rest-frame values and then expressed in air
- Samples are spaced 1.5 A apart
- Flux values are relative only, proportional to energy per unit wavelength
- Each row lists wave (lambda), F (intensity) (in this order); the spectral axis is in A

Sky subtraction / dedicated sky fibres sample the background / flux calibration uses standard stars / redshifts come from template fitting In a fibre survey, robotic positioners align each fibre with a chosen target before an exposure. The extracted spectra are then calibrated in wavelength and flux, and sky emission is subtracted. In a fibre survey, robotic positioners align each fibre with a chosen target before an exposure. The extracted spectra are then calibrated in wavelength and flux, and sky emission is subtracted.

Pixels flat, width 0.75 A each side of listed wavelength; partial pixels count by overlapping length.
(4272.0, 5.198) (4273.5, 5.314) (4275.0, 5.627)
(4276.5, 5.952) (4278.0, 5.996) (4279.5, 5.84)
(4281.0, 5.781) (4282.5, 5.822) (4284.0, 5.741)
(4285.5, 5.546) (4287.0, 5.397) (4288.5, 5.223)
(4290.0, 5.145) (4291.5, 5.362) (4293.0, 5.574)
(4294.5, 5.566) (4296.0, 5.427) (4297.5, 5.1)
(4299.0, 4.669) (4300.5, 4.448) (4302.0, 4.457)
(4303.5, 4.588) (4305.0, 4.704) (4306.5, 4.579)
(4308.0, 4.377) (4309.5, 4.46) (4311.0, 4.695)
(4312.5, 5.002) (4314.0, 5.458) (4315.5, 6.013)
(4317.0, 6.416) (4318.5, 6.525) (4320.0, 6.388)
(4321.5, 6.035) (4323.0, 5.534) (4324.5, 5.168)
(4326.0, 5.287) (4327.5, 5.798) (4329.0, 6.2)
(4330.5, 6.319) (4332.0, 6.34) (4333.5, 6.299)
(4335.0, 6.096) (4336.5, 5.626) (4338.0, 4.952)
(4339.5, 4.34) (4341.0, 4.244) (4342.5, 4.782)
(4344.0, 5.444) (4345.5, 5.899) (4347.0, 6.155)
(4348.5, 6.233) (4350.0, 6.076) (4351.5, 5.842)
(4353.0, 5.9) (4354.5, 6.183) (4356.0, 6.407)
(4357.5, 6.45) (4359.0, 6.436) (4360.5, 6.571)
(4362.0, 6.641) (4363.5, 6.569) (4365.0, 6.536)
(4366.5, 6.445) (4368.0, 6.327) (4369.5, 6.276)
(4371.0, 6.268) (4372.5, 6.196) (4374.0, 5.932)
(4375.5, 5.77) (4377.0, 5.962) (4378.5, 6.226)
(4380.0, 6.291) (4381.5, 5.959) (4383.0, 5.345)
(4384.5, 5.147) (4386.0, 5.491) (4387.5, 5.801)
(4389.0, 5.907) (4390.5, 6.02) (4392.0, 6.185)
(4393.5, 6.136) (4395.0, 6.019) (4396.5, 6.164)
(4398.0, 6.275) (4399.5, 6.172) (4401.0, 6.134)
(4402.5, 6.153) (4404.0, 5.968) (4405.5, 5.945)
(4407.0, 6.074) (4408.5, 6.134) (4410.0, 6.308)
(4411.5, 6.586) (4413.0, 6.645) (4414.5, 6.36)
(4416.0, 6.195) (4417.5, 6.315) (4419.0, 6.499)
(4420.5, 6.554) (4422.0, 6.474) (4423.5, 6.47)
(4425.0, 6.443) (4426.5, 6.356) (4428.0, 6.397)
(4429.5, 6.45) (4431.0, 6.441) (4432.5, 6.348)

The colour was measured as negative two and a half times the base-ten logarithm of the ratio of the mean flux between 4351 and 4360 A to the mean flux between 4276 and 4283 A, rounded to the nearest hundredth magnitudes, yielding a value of -0.06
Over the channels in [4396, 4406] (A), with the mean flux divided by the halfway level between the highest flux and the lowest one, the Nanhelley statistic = 1.00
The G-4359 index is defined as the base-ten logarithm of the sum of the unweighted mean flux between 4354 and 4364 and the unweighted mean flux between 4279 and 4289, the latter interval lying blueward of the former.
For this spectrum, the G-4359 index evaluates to 1.08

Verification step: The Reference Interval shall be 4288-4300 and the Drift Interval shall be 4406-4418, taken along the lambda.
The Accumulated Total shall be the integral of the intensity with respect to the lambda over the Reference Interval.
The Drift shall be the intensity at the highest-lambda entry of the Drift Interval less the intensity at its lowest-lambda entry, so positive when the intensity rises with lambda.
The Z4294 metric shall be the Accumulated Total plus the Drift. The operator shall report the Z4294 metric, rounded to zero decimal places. 63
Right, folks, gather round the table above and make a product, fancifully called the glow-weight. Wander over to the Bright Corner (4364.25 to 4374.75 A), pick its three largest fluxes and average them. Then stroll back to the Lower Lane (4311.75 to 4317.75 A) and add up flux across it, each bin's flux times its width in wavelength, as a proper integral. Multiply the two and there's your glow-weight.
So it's 221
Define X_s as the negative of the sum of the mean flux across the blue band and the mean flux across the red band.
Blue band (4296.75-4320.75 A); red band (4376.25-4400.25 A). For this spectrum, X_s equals -11.1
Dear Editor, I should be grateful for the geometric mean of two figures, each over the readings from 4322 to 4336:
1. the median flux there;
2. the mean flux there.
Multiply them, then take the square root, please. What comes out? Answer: 5.99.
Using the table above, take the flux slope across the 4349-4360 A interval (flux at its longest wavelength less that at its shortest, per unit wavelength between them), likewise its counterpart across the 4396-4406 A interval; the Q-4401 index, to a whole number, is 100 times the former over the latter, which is -164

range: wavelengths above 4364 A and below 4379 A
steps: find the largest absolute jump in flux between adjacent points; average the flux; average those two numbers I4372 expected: 3.23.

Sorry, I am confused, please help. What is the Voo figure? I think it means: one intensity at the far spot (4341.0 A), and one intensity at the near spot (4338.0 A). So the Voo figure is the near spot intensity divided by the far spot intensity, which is 1.17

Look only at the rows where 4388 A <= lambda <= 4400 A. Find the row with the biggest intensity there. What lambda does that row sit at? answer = 4398.0 A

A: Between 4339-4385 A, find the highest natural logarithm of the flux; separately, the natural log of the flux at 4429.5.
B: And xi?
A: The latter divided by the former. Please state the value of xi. 0.98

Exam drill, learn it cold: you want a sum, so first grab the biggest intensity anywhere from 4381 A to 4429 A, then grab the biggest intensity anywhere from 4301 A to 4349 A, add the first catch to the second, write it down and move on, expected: 13.17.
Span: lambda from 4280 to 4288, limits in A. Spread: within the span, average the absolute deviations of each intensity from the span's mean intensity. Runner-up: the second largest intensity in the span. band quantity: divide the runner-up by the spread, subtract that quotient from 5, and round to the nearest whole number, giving -34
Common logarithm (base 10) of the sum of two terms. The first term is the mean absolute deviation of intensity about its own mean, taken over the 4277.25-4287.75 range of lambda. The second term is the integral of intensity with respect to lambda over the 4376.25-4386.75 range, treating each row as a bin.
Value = 1.78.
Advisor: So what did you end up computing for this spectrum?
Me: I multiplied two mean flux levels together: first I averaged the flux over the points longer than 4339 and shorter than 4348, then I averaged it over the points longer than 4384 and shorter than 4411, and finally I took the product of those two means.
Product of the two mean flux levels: 31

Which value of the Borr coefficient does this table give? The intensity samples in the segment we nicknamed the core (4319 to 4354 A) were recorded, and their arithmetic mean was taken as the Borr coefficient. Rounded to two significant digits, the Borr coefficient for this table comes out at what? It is 5.7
